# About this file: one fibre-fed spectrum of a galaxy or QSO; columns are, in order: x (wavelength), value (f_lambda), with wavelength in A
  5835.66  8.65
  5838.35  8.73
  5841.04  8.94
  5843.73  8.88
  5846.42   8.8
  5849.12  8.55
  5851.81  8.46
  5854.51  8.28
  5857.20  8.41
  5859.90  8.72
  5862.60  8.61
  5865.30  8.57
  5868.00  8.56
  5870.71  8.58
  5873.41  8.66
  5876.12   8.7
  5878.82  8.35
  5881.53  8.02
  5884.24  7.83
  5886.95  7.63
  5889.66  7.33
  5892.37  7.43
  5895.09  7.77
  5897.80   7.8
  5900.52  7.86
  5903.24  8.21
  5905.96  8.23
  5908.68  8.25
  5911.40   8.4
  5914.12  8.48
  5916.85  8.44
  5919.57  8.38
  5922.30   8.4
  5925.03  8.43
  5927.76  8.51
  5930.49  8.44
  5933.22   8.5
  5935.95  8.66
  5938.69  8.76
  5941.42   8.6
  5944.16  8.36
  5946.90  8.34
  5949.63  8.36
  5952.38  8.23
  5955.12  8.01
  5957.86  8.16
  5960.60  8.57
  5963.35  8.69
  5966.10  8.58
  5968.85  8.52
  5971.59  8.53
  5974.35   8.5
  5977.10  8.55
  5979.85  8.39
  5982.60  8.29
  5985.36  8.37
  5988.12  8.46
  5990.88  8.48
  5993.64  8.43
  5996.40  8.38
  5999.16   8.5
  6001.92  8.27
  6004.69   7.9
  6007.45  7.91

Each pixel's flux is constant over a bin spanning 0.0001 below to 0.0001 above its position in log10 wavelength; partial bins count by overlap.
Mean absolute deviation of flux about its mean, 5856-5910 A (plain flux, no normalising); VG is 0.37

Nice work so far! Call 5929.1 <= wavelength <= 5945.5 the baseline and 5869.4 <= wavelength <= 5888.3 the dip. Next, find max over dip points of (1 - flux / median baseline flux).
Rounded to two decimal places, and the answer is 0.11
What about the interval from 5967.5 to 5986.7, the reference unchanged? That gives 0.03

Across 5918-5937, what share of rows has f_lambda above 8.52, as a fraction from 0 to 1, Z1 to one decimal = 0.1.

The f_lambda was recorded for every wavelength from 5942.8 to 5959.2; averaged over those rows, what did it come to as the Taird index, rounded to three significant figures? 8.24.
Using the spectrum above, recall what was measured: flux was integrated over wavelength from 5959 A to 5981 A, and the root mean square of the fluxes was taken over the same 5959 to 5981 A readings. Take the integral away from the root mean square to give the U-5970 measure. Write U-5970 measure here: -179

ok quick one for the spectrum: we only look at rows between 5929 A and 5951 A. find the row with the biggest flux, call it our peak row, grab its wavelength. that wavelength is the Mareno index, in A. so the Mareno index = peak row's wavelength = 5938.69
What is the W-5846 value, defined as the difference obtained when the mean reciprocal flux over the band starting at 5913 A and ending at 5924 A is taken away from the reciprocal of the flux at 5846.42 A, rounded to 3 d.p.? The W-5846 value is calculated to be -0.005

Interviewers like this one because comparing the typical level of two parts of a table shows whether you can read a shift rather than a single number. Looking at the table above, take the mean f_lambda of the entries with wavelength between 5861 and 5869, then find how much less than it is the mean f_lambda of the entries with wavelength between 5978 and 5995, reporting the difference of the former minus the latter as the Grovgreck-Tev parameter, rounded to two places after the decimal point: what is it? 0.18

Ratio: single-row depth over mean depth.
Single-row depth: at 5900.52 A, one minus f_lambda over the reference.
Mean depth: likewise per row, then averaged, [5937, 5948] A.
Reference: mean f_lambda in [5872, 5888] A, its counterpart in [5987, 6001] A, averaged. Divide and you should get -2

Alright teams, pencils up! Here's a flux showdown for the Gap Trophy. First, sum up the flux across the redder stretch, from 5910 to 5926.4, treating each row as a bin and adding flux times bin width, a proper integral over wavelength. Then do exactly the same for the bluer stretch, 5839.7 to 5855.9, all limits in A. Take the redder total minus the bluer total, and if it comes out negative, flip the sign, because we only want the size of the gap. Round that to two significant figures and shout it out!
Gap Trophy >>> 2.1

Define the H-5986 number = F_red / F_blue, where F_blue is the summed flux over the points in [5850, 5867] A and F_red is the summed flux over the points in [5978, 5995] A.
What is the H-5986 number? 0.9877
